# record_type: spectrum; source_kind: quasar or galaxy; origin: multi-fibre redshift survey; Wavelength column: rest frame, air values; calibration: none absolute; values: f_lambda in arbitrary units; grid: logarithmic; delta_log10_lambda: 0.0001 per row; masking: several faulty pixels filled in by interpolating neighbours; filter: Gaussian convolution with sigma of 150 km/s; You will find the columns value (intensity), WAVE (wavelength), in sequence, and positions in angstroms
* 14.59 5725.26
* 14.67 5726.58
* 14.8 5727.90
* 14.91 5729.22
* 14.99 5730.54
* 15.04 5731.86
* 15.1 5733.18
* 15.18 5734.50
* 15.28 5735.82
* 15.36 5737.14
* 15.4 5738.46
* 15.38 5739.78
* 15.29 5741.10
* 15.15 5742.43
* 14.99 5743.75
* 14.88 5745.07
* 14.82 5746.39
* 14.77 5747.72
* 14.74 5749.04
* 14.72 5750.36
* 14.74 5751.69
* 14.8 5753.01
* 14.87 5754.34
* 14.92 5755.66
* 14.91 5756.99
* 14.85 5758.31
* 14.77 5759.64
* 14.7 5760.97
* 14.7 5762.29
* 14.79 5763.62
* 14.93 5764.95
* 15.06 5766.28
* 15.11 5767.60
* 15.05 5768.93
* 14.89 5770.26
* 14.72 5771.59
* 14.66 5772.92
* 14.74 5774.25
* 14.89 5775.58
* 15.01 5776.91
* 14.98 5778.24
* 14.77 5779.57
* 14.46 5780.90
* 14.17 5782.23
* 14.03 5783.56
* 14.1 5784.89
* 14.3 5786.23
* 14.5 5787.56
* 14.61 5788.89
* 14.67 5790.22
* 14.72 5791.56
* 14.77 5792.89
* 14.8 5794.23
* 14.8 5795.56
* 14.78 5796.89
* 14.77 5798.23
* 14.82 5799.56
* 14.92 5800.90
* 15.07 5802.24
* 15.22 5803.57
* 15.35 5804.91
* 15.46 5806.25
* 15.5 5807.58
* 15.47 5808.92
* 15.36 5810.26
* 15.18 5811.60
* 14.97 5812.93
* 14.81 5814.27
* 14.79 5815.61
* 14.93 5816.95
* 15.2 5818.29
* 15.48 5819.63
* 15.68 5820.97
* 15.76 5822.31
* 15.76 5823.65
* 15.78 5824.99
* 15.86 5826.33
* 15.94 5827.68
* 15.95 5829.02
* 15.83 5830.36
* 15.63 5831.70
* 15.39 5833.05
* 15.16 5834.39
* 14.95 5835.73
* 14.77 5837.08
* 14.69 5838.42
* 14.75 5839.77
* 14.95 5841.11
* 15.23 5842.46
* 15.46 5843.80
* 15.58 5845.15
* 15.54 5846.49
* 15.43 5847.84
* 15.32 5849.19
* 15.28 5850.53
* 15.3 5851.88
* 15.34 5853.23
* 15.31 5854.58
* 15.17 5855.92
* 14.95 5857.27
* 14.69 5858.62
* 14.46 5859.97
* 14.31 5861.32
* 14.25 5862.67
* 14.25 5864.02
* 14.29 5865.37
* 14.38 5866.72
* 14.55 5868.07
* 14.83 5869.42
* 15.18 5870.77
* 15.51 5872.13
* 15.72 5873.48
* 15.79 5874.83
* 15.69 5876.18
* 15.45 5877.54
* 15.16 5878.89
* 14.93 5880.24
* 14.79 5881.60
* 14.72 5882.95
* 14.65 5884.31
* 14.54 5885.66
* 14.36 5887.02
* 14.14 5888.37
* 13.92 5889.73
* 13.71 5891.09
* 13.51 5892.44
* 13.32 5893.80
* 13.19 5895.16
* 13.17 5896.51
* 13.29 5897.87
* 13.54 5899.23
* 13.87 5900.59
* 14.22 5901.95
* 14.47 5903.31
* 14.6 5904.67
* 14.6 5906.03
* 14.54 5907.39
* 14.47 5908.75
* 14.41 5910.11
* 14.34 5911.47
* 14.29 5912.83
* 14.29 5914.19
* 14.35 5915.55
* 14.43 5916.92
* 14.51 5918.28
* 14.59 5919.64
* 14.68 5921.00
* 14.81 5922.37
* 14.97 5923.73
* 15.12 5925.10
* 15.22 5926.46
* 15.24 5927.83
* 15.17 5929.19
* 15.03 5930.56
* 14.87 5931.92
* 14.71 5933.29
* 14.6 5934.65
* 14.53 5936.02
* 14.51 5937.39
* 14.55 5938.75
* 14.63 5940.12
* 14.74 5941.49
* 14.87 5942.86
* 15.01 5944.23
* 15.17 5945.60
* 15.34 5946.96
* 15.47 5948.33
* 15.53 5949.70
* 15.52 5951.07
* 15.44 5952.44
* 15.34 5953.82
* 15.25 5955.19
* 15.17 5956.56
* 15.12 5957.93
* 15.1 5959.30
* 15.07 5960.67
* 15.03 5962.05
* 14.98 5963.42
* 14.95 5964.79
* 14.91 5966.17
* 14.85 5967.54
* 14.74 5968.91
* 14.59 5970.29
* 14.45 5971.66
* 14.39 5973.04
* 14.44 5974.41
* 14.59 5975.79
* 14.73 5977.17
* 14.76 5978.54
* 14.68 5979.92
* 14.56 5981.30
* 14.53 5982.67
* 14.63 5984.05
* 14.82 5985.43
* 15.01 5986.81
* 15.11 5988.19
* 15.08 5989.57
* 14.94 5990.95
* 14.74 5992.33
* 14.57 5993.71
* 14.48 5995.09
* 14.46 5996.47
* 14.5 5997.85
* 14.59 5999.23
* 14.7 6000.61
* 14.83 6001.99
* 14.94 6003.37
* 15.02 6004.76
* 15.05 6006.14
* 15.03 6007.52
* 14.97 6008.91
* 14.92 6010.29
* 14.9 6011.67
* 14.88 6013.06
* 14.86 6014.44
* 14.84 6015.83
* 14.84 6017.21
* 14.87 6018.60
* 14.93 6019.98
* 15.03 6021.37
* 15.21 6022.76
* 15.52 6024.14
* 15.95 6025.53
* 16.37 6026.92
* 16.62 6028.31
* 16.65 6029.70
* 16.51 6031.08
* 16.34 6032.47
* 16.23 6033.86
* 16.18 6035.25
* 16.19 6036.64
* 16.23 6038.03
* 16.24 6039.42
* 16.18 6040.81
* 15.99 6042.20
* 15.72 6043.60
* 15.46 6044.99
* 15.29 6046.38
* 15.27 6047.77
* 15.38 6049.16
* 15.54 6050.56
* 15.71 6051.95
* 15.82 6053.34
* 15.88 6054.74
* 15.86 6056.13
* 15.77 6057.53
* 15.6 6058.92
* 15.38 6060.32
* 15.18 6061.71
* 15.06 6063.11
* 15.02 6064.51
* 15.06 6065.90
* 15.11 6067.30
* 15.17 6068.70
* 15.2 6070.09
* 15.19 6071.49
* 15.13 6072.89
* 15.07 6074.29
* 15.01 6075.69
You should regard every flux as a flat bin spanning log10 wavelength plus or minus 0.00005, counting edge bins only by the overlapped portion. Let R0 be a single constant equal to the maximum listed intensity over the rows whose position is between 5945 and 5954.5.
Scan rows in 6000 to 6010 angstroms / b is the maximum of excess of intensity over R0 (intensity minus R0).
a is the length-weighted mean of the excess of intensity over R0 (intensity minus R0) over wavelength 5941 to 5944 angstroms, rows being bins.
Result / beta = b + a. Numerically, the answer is -1.2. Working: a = -0.69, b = -0.48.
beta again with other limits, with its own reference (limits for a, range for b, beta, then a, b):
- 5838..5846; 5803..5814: -0.4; -0.40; -0.03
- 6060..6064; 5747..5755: -1.0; -0.35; -0.66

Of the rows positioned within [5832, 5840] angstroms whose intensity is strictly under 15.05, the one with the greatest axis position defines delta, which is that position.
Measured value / 5839.77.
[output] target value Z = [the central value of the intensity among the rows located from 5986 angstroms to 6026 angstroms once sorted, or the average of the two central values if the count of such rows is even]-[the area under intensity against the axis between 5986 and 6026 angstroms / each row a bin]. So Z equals -582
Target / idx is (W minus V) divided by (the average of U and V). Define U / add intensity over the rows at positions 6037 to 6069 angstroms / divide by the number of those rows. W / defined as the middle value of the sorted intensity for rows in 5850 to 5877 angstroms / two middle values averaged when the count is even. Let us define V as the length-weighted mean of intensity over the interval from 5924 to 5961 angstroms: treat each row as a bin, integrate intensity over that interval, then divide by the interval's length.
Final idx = 0.001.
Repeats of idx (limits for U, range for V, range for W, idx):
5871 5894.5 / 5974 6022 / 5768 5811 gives 0.000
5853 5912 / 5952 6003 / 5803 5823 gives 0.037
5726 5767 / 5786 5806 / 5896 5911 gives -0.028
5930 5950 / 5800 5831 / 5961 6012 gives -0.042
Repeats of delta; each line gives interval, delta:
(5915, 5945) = 5944.23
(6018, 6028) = 6021.37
